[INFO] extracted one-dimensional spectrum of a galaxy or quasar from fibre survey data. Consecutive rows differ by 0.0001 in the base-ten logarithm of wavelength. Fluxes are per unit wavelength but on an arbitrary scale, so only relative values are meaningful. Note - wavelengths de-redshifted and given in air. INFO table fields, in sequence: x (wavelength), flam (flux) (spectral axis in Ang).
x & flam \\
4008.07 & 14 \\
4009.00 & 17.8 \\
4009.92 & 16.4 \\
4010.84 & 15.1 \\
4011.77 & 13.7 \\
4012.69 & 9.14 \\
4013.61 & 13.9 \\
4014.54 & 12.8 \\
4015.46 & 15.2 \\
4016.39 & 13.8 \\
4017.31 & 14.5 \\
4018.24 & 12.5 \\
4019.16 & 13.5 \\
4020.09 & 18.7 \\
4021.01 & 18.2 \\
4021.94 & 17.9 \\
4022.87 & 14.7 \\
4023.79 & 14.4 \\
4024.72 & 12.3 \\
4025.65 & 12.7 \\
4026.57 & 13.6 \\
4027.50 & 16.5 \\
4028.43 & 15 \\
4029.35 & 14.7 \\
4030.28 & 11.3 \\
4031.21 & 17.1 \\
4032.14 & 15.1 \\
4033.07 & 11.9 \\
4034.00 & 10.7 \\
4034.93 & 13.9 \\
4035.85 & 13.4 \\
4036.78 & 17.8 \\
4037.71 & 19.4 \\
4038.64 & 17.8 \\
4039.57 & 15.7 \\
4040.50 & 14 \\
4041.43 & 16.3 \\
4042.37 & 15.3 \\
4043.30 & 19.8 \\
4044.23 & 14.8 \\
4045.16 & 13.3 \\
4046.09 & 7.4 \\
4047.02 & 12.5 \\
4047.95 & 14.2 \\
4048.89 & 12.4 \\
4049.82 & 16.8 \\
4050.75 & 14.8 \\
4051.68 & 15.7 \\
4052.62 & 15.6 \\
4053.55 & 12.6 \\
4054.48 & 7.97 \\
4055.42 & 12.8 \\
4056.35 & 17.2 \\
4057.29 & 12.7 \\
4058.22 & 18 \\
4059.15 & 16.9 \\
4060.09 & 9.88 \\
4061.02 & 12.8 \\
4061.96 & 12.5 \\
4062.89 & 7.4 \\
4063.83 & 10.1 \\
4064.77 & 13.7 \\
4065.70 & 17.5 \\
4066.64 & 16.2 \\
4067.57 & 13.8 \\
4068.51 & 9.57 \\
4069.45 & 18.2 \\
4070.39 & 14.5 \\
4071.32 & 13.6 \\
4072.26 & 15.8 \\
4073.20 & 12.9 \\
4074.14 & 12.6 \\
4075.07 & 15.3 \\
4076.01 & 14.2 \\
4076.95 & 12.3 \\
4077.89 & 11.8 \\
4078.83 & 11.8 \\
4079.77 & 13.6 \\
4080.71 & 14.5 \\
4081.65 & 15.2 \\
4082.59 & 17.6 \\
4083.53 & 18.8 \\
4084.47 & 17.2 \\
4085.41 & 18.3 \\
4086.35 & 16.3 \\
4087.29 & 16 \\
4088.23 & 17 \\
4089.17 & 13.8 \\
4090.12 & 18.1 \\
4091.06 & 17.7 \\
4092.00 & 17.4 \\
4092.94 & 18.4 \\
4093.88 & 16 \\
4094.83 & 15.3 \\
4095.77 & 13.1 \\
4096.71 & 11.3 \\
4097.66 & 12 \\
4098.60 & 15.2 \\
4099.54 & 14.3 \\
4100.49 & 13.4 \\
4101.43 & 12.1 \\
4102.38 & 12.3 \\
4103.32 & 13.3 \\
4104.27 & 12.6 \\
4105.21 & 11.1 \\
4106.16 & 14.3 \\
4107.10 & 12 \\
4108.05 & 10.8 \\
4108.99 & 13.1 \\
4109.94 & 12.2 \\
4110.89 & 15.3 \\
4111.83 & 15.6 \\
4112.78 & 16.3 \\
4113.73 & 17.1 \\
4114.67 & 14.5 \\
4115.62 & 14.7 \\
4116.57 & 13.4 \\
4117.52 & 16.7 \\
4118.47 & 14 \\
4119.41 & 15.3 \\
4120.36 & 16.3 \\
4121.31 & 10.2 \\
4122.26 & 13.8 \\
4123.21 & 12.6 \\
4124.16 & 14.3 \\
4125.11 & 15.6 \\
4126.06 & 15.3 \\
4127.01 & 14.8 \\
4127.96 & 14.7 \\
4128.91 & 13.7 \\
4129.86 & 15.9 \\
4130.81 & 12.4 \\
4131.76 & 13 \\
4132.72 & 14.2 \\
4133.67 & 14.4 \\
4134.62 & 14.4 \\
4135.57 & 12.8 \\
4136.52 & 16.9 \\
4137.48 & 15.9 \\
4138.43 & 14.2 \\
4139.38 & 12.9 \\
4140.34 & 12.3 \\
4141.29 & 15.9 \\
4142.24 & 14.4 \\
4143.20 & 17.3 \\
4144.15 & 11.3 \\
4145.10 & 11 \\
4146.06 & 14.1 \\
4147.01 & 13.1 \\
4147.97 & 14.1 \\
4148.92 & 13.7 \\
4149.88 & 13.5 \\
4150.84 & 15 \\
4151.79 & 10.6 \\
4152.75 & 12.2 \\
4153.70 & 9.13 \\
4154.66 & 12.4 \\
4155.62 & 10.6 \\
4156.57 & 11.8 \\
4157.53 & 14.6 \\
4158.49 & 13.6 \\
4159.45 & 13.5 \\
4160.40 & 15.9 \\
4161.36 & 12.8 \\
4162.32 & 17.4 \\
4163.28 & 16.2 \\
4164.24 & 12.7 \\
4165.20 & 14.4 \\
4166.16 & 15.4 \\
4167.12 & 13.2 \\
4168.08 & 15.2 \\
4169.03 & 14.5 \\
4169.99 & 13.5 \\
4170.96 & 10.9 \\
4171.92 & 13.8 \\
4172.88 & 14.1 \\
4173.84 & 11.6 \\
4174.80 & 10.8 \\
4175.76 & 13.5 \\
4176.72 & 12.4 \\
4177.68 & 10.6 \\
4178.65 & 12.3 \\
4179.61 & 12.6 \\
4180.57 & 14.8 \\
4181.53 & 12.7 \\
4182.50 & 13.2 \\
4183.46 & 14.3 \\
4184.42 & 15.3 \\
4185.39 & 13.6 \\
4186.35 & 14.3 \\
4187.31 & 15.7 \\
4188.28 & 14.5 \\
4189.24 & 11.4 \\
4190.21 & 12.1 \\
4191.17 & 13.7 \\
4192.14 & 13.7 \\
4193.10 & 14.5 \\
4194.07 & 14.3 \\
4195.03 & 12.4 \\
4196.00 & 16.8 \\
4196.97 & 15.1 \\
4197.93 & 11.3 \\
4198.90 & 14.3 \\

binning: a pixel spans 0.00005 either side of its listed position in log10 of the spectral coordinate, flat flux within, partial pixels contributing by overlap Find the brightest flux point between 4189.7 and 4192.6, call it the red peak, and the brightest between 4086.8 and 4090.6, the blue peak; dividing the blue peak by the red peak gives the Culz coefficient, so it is 1.32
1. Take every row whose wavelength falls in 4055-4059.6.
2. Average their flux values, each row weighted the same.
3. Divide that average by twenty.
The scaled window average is 0.78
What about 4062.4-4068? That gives 0.66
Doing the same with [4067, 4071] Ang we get 0.70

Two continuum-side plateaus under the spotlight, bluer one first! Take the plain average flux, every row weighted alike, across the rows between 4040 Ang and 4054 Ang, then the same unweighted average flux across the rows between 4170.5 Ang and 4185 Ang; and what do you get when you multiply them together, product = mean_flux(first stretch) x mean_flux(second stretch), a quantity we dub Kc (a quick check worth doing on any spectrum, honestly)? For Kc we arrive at 185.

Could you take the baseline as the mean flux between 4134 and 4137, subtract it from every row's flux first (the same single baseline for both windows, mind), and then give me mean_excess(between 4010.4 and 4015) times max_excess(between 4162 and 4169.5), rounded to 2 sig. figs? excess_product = -4.8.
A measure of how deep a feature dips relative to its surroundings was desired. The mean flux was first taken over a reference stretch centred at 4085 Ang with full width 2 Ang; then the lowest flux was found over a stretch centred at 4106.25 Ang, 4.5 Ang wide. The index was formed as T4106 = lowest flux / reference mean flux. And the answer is 0.61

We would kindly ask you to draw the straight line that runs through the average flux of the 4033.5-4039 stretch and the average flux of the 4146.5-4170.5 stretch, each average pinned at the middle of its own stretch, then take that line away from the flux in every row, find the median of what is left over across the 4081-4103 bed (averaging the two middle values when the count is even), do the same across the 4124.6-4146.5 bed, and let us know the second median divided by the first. 0.34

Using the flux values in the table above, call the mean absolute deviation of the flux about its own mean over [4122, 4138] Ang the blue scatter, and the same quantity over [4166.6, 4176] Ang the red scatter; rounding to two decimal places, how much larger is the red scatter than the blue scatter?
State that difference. 0.22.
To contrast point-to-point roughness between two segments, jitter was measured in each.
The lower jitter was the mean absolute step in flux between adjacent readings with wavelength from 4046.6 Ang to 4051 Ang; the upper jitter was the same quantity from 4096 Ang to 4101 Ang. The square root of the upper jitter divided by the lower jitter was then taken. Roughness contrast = 0.759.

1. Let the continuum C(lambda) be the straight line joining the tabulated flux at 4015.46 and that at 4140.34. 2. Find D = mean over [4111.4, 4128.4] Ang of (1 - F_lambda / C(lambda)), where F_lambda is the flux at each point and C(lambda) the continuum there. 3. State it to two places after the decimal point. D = -0.15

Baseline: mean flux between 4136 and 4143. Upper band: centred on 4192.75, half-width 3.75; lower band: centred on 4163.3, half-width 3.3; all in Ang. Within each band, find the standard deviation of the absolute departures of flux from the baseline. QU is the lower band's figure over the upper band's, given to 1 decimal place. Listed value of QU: 0.7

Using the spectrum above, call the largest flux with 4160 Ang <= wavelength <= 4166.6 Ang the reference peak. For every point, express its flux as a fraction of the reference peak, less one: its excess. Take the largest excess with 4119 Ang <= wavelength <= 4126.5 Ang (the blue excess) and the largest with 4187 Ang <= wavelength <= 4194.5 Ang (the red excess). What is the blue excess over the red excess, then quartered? 0.16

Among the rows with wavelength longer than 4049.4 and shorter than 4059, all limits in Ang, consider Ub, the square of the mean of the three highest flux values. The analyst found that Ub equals 300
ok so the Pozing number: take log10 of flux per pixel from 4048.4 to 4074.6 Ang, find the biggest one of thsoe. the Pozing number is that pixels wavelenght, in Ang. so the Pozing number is 4069.45 Ang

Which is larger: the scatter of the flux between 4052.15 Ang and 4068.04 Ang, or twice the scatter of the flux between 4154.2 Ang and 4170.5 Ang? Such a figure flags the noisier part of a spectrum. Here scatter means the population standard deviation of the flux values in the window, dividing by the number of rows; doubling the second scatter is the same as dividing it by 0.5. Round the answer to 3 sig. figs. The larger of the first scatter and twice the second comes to 3.35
